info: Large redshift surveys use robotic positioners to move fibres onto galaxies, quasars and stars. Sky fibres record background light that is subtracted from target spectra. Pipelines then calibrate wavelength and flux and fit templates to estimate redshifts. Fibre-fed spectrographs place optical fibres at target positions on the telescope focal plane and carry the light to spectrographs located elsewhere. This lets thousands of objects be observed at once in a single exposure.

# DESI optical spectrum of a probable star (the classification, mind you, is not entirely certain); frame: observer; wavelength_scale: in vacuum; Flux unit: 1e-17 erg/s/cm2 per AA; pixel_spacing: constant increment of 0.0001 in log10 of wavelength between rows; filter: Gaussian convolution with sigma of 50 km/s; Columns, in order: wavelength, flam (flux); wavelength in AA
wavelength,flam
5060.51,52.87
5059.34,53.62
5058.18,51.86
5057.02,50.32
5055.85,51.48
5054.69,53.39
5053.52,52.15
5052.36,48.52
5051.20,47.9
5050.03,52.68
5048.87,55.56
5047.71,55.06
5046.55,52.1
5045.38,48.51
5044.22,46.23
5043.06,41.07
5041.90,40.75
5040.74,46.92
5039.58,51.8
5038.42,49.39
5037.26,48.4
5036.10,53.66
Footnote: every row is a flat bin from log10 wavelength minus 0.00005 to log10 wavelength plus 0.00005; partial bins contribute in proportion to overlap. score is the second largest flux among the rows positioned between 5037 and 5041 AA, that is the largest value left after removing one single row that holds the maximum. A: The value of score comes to 49.39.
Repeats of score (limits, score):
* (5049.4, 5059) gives 52.68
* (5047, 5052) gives 55.06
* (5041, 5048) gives 52.1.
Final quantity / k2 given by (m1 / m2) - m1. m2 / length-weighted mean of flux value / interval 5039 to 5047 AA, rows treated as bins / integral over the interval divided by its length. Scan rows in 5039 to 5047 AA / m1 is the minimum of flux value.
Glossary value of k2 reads -39.9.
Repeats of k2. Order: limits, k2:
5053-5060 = -49.4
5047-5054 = -47.0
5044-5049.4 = -45.3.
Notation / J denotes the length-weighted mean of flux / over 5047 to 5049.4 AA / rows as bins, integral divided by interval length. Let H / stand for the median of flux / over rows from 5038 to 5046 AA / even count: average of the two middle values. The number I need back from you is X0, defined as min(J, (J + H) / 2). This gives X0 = 51.1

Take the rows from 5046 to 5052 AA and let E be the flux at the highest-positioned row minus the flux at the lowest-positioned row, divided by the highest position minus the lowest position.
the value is -1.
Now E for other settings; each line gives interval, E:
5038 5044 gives -2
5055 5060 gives 1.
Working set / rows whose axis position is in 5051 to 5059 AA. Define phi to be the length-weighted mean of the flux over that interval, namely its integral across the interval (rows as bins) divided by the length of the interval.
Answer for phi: 51.1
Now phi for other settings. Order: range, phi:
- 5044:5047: 49.0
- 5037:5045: 46.4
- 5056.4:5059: 51.4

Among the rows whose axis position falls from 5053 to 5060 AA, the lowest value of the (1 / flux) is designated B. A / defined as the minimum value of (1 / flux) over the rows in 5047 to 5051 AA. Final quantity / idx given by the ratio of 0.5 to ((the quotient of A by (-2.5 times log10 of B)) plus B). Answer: 21.9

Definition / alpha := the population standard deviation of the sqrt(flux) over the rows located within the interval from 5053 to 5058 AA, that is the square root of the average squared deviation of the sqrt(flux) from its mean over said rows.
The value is 0.08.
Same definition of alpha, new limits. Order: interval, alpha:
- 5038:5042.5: 0.30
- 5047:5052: 0.21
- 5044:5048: 0.24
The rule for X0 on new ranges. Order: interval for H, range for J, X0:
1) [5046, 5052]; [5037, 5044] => 46.3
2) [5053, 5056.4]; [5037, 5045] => 46.4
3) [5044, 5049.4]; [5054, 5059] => 51.9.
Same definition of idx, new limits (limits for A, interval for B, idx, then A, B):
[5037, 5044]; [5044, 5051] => 22.3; 0.0193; 0.0180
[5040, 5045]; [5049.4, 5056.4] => 21.1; 0.0213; 0.0187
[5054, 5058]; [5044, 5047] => 21.2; 0.0187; 0.0192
